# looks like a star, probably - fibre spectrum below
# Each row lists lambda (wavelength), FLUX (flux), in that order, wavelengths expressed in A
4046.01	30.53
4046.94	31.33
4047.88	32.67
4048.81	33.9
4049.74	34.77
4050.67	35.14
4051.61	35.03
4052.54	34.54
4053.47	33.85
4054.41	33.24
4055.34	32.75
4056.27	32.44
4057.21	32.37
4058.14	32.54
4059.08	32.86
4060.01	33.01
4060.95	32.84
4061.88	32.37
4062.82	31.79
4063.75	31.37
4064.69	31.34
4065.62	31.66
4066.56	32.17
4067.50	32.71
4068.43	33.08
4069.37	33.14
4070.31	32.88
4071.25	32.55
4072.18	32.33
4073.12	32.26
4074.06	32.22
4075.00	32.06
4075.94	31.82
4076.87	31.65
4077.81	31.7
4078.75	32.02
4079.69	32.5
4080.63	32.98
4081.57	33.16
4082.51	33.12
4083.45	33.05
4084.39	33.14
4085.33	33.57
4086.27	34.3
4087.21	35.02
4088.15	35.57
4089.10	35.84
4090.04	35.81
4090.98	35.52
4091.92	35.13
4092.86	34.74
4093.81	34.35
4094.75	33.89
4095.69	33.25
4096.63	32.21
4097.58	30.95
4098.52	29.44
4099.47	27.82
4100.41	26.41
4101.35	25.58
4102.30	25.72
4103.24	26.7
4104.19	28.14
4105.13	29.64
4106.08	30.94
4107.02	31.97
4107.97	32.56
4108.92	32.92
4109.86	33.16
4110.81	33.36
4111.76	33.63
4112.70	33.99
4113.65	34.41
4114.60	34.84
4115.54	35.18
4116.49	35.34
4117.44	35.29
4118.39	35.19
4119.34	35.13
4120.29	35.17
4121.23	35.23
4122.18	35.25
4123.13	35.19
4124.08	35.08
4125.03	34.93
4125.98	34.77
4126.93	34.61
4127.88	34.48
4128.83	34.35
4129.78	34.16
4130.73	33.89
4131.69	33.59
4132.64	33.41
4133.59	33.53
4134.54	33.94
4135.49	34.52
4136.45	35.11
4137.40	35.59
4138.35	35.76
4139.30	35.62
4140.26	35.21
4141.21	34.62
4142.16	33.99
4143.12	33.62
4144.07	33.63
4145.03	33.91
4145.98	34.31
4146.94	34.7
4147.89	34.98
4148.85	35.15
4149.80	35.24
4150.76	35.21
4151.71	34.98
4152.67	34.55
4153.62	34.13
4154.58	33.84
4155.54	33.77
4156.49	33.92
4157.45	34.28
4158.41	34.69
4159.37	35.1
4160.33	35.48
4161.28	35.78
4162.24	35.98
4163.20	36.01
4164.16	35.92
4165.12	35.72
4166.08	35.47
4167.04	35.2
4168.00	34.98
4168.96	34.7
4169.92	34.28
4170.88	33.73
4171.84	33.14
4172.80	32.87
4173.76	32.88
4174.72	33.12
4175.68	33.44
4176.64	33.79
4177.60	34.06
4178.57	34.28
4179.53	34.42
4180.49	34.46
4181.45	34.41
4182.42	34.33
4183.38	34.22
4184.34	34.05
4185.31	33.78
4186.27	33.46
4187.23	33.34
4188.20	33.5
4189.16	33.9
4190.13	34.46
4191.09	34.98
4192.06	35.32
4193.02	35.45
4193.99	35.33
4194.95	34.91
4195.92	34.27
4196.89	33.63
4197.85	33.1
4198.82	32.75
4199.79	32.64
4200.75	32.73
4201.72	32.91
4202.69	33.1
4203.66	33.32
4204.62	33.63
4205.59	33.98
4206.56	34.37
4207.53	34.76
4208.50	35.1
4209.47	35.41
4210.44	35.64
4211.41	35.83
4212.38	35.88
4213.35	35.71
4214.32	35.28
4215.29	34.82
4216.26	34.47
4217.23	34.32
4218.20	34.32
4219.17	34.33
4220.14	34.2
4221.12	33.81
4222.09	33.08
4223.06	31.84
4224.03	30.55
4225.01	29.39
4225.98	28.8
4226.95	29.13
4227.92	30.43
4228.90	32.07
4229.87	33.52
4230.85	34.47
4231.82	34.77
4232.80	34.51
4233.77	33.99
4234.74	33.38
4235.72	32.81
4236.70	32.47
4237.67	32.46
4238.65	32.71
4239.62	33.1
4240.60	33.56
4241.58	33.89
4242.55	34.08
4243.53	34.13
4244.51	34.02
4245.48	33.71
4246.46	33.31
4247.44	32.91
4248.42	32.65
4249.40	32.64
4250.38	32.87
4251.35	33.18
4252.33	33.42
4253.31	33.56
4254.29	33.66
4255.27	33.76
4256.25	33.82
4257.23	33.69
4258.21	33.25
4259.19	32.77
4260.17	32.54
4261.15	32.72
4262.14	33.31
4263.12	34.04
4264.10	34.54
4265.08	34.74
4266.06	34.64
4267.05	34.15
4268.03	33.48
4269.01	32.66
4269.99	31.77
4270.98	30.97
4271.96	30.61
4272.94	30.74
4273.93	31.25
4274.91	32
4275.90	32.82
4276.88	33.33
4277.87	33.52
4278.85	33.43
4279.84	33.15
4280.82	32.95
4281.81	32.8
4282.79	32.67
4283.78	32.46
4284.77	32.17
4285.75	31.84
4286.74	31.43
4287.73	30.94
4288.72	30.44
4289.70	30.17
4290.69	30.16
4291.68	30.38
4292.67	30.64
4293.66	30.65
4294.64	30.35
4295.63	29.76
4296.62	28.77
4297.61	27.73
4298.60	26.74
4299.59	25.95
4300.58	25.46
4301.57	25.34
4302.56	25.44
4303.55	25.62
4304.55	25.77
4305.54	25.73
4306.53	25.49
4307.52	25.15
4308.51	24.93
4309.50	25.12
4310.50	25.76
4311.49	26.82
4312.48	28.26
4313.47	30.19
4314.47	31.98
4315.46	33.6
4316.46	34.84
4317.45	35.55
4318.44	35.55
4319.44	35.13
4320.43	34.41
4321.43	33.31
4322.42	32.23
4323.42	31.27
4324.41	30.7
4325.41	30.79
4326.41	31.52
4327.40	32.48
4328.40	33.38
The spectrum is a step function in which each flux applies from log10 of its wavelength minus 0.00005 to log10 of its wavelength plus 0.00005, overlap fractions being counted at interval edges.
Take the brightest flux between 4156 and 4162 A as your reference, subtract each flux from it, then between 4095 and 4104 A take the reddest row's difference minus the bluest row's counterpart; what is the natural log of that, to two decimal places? 1.88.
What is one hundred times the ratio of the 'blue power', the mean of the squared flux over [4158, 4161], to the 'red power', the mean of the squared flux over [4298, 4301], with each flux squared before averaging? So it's 181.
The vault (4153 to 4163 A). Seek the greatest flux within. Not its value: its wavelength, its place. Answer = 4162.24 A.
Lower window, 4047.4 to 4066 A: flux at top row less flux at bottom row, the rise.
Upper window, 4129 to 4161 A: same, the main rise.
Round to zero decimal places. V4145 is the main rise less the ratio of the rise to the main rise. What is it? 2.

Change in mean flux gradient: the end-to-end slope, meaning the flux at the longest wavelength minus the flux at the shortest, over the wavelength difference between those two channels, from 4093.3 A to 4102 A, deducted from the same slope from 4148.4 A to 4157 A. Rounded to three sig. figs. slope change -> 1.00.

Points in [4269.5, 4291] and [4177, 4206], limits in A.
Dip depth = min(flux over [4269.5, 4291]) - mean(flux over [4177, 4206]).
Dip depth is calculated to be -3.8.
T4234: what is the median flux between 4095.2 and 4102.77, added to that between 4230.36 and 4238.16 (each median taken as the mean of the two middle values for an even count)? 62.3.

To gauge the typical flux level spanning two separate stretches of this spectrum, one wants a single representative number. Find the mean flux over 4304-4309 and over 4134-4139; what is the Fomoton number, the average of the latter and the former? 30.2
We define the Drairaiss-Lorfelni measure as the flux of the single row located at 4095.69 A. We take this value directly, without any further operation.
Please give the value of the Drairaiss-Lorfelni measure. 33.25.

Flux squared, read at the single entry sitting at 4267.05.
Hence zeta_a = 1166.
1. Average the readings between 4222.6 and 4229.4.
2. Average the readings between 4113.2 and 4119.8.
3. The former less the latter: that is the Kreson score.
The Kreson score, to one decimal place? -4.7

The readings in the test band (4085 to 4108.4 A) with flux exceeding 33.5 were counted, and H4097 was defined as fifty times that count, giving 550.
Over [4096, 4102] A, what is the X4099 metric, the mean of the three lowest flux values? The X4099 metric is 26.6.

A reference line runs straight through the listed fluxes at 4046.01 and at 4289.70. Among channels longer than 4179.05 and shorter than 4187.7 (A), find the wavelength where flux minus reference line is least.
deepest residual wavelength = 4187.23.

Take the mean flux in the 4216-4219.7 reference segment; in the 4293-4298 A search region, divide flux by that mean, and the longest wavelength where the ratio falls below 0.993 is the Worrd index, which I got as 4297.61 A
